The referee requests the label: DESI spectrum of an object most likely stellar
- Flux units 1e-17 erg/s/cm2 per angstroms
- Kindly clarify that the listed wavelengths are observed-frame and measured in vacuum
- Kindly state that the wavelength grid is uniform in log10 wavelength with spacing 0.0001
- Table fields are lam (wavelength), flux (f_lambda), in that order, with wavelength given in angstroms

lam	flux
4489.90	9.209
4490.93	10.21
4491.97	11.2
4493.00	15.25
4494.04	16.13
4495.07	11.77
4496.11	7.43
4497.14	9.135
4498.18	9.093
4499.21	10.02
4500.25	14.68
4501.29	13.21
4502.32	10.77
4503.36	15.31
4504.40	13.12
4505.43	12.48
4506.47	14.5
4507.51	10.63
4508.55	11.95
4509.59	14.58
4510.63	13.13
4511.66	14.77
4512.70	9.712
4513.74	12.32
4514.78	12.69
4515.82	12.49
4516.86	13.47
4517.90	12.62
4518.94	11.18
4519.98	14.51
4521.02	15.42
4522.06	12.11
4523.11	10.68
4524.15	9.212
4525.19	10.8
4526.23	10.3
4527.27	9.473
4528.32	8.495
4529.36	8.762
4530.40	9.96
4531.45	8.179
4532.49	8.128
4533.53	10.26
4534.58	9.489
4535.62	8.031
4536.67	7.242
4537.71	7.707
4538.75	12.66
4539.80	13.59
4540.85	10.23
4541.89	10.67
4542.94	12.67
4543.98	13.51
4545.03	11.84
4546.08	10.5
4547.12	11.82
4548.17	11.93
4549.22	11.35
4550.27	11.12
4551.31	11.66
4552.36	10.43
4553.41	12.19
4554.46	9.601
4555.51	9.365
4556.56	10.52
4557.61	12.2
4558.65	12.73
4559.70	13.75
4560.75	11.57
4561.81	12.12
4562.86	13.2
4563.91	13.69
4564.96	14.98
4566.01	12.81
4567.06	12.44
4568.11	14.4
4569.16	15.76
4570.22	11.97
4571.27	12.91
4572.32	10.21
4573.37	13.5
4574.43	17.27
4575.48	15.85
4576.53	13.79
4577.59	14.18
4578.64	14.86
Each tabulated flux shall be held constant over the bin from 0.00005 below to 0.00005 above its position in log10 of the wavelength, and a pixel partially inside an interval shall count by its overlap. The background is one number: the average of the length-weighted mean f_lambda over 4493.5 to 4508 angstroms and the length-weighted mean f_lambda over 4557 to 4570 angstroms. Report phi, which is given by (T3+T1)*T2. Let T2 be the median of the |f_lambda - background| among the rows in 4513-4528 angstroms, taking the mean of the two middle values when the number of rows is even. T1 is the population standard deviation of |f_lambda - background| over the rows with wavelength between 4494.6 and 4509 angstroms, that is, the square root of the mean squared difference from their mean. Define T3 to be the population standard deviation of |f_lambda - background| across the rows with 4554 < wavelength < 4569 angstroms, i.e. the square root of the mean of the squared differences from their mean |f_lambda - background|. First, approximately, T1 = 1.4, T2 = 1.6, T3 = 1.03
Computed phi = 4.0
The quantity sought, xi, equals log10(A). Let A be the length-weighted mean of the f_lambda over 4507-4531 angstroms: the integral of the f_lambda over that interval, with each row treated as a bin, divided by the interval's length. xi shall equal 1.07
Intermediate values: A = 11.7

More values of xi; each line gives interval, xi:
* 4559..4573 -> 1.12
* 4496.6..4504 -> 1.07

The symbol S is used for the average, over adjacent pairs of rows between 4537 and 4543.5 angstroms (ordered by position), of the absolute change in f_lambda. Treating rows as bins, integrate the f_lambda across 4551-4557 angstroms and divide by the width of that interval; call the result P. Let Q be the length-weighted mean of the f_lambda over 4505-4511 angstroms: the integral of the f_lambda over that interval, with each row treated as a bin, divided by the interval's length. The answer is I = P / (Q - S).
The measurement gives 1.01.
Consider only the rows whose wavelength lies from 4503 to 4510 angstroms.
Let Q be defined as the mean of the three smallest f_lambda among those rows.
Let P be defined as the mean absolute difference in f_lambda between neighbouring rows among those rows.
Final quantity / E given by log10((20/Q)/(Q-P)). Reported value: -0.75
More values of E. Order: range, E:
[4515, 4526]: -0.64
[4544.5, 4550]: -0.77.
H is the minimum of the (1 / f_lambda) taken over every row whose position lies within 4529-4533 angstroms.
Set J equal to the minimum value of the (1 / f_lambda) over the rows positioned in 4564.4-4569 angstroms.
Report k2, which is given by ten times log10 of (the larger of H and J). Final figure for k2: -10.0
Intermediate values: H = 0.100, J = 0.067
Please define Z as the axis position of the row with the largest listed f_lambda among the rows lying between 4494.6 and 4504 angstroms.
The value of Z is 4503.36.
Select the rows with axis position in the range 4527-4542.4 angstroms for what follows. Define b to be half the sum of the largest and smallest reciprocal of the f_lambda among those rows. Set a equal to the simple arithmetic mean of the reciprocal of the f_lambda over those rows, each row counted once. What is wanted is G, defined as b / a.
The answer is 0.98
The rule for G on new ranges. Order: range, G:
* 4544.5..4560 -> 1.01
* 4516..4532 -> 0.99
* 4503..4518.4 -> 1.07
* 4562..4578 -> 1.06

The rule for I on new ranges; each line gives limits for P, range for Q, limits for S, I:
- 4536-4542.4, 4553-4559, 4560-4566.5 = 1.04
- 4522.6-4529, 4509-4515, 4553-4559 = 0.84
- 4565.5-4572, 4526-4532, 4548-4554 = 1.61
